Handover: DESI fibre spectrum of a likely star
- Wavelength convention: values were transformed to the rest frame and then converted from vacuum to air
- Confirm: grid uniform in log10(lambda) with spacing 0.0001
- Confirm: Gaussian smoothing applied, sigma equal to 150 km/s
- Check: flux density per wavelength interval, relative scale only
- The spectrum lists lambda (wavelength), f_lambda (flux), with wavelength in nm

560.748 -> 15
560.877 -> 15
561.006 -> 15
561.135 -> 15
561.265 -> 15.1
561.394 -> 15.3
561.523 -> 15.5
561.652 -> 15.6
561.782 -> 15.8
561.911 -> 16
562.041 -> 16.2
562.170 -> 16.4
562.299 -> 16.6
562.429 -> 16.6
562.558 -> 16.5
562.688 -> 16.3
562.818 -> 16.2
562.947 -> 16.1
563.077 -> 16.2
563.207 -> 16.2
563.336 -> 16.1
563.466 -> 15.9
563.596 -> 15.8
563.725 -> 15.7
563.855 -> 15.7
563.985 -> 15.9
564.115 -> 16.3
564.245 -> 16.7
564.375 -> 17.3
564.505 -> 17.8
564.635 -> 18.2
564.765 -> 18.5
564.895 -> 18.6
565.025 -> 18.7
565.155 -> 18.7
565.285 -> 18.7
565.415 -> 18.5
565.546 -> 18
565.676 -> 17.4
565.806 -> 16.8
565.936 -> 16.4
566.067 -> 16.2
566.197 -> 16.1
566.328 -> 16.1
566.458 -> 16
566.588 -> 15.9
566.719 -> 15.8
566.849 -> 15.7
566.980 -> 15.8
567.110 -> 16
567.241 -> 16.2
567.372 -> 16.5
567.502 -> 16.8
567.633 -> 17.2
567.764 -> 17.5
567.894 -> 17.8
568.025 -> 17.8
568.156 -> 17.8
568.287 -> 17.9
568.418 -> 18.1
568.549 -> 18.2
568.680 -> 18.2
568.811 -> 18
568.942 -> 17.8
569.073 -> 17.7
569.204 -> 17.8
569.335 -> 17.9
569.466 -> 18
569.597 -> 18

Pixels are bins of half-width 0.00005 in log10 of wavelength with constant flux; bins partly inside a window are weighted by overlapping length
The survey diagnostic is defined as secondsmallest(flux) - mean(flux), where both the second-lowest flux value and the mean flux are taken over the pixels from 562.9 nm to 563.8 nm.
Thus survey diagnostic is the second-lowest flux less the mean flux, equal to -0.20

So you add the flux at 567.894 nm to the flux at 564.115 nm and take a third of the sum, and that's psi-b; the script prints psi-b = 11.4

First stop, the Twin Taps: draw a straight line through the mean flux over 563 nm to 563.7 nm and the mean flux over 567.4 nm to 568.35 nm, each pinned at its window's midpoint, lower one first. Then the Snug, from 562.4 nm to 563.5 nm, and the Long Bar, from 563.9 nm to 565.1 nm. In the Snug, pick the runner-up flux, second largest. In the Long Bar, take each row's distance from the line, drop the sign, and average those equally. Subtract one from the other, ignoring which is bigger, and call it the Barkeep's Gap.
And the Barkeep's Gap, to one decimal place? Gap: 15.3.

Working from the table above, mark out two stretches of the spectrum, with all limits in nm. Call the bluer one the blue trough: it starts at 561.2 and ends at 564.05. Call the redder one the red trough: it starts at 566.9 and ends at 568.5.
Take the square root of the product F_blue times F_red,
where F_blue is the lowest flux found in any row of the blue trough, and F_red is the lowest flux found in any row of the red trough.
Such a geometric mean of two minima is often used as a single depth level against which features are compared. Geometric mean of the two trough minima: 15.4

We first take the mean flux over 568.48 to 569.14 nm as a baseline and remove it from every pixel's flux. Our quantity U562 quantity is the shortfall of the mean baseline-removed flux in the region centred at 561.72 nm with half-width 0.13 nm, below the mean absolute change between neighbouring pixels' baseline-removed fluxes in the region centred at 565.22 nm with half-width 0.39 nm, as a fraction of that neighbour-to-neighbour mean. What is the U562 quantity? 15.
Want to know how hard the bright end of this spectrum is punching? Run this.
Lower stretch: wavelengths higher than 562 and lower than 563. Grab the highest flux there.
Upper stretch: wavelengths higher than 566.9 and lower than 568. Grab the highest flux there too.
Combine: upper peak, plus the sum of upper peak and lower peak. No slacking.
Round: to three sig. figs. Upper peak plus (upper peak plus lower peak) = 52.2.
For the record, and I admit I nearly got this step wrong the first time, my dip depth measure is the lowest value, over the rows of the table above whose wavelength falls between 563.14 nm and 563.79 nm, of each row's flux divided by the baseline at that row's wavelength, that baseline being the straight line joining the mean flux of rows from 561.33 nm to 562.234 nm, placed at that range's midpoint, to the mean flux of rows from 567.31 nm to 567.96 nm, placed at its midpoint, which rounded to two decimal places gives 0.96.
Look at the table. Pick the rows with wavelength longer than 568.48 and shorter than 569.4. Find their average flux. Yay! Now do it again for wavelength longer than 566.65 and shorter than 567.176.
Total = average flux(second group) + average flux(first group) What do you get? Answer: 33.8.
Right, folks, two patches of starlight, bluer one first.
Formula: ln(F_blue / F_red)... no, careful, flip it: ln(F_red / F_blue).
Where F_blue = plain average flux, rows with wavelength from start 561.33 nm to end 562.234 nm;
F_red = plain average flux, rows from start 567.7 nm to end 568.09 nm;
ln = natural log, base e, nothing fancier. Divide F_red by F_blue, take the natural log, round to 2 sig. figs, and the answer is 0.11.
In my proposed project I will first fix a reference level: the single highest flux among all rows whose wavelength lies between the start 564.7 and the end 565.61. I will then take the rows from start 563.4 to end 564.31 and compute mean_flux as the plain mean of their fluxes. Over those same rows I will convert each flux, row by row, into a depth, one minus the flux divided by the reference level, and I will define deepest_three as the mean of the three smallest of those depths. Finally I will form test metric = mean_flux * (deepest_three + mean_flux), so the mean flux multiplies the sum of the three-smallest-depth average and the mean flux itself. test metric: 258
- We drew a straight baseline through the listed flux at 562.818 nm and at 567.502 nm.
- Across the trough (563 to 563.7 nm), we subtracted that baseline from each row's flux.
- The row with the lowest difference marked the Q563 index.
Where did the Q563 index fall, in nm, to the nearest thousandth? 563.596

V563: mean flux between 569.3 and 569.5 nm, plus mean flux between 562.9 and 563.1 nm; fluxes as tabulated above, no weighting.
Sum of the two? 34.1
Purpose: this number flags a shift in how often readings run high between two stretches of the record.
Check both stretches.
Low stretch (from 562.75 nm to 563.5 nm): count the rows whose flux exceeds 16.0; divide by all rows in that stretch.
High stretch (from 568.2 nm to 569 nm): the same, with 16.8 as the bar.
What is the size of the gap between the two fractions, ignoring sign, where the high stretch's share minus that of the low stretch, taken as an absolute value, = 0.2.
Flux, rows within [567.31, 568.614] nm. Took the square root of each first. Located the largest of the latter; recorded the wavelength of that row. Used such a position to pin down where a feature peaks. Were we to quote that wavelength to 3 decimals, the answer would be 568.549 nm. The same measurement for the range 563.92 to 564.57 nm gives 564.505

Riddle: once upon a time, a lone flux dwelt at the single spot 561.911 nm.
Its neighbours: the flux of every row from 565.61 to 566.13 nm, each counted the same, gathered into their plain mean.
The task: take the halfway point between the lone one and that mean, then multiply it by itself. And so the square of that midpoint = 267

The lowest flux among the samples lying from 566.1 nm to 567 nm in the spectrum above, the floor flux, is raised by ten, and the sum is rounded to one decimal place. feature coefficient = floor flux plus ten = 25.7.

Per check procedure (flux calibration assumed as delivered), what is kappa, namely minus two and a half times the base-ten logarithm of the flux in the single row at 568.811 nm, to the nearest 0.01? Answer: -3.14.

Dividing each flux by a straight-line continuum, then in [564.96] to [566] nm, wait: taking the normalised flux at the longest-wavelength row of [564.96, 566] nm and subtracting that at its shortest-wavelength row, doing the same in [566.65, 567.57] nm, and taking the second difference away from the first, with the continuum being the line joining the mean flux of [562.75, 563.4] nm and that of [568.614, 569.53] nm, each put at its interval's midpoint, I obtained -0.20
